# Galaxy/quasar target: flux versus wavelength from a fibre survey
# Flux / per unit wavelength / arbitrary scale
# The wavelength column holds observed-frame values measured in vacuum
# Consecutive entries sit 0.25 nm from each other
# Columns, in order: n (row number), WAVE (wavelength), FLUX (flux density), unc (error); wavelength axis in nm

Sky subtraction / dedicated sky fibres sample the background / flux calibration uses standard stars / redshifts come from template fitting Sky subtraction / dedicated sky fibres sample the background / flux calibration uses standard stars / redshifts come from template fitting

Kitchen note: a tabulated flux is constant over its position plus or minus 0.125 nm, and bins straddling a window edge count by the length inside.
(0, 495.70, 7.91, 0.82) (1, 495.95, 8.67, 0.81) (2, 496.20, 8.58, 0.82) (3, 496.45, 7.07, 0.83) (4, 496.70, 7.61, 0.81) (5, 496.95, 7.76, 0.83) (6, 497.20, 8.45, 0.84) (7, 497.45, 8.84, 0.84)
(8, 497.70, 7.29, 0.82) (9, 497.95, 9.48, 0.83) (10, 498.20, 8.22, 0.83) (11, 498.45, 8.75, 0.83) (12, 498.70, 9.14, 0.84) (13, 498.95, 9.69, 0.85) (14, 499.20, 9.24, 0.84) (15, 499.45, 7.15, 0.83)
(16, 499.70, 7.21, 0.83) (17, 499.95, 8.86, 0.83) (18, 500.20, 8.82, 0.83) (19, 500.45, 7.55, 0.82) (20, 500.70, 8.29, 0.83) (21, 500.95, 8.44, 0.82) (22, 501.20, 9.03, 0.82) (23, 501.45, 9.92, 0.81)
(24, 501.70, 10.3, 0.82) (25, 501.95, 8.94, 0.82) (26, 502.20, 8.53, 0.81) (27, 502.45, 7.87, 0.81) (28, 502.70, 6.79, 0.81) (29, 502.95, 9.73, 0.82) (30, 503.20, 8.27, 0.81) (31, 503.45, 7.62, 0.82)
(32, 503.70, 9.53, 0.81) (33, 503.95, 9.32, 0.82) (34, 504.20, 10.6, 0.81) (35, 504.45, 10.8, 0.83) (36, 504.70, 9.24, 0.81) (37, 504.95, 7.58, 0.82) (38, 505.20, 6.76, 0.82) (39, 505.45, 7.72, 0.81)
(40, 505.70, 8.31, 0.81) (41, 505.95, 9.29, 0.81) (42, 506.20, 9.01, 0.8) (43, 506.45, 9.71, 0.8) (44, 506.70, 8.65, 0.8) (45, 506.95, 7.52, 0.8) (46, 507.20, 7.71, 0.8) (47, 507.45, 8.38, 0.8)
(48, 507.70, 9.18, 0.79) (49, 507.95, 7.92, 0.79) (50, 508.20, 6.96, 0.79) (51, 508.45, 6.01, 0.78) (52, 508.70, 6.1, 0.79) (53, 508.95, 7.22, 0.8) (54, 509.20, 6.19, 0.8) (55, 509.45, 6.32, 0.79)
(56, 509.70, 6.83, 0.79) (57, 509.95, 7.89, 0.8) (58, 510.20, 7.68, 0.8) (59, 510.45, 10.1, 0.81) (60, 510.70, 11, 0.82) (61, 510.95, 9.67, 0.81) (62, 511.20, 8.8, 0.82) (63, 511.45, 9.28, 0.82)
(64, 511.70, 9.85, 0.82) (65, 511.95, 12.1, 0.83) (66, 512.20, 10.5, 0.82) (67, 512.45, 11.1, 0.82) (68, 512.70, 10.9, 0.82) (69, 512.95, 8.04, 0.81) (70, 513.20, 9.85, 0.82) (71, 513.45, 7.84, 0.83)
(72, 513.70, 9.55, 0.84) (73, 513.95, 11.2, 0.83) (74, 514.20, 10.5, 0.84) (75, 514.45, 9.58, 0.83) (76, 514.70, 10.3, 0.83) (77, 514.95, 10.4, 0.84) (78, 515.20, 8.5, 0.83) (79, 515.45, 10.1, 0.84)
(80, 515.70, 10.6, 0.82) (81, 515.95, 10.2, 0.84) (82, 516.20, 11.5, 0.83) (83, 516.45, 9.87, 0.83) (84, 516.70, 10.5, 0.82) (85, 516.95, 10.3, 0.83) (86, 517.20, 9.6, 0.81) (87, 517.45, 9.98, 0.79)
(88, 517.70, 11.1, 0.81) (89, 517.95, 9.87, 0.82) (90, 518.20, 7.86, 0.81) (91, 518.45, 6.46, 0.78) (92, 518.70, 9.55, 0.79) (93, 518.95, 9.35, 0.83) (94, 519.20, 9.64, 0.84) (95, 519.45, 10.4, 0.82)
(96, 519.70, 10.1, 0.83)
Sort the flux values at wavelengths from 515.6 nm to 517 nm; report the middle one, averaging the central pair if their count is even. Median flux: 10.4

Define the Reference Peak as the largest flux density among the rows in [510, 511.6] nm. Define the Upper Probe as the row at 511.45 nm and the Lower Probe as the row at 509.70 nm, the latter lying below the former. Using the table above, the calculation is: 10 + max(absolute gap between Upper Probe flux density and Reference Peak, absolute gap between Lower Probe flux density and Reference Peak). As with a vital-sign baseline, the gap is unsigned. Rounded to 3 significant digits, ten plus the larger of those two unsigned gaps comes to 14.2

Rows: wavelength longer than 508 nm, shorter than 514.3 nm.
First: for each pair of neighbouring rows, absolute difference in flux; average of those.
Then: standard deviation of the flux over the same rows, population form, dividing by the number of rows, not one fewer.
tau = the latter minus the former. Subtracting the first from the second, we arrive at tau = 0.70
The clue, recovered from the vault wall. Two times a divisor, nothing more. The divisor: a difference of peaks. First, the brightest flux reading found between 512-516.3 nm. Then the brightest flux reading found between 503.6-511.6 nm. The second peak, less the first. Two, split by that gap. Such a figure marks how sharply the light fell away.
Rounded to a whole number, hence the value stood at -4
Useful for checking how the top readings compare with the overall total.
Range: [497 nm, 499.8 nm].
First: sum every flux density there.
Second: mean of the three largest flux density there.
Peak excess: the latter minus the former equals -84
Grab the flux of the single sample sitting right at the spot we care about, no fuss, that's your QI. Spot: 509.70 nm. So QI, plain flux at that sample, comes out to 6.83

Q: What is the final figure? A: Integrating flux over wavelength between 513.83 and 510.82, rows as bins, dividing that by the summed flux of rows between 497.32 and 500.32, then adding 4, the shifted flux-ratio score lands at 4.29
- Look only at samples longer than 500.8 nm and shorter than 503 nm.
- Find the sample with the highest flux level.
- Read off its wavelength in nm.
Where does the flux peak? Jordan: 501.70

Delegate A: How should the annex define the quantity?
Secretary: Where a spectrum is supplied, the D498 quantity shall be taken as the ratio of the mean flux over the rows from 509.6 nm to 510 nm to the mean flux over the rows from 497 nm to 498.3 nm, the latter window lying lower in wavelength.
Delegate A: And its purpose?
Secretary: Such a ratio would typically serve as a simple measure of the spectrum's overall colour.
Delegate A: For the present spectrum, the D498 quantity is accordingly 0.87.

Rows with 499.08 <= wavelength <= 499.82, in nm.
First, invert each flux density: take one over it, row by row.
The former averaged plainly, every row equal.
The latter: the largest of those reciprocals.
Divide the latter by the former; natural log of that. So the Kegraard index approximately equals 0.081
